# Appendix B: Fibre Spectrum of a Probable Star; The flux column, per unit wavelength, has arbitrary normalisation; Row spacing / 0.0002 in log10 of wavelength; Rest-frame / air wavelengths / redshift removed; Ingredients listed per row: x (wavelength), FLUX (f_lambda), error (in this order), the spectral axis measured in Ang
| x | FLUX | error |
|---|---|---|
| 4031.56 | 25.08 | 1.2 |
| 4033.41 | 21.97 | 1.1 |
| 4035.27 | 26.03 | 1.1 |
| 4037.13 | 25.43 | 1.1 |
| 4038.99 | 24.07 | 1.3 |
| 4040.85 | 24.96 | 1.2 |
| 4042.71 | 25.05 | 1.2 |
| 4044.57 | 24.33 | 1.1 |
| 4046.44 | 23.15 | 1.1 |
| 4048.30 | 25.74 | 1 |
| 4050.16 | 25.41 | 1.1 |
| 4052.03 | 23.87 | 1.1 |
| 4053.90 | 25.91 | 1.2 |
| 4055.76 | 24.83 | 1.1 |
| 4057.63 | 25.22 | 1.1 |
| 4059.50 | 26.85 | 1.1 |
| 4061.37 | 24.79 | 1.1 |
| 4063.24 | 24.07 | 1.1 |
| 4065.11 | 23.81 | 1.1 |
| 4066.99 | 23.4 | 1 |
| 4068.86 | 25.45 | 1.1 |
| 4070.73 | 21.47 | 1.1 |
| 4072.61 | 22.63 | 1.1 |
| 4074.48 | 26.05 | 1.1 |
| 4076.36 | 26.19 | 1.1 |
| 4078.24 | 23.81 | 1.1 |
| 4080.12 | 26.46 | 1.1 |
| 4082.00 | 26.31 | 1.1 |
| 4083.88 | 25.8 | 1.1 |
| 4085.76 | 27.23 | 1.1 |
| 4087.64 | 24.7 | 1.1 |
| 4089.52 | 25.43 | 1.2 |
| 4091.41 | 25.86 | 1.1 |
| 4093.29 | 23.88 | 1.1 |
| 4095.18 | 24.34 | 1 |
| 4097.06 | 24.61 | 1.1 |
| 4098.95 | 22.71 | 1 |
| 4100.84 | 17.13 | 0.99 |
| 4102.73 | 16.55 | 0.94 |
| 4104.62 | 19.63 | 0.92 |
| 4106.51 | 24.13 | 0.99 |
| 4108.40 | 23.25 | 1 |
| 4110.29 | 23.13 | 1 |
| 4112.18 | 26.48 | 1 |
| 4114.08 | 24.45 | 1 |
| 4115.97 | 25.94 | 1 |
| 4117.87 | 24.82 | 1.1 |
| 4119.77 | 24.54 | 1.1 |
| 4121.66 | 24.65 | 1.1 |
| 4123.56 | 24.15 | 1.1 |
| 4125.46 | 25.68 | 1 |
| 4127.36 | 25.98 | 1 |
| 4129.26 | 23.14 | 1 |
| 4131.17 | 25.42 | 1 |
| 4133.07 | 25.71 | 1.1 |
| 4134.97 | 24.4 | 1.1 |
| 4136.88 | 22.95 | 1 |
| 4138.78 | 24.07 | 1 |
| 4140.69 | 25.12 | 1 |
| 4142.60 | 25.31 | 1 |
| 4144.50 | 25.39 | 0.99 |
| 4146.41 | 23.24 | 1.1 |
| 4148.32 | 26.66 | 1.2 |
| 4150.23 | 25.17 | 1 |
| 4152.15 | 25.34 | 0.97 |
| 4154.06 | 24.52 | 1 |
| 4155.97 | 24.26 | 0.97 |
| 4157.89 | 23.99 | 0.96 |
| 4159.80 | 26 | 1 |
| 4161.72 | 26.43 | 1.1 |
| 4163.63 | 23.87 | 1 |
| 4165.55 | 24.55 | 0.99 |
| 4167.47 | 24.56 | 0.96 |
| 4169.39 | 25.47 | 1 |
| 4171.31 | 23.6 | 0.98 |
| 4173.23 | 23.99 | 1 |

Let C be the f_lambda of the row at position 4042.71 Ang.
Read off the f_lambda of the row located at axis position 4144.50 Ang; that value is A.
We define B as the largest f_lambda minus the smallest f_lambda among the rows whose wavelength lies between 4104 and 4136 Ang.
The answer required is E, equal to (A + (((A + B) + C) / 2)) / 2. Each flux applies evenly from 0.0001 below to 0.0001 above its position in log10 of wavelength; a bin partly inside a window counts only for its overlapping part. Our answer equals 27.0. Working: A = 25.39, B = 7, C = 25.05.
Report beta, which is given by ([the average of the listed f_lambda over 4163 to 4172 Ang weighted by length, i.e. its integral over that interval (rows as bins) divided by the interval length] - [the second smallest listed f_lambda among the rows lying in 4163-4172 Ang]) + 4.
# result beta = 4.58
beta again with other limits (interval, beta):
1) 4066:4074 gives 4.77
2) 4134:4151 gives 5.47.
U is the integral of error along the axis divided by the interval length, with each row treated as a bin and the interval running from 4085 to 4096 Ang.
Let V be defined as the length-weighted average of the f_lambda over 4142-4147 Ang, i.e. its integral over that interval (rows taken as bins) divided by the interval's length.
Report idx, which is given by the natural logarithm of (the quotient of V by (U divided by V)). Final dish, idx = 6.32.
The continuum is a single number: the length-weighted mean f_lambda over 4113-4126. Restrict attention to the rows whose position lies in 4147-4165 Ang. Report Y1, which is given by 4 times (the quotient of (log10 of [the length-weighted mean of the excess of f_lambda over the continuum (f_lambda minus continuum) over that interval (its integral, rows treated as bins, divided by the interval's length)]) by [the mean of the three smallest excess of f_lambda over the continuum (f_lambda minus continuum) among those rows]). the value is 3.2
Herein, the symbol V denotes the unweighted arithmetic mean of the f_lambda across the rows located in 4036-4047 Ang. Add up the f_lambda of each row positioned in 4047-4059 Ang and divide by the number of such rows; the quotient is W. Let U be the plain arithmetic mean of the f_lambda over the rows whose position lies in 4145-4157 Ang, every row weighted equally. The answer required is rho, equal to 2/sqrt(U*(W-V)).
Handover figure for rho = 0.49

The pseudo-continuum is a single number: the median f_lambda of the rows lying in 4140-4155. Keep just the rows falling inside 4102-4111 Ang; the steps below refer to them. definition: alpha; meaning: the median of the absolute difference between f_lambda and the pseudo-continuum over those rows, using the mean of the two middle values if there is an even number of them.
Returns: 2.1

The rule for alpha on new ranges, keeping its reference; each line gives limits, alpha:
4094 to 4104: 2.5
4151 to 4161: 0.8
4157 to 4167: 1.2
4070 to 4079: 1.4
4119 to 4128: 0.7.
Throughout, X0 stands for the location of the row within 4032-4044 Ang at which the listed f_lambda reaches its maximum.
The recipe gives 4035.27 Ang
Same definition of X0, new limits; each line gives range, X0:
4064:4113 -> 4085.76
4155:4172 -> 4161.72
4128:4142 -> 4133.07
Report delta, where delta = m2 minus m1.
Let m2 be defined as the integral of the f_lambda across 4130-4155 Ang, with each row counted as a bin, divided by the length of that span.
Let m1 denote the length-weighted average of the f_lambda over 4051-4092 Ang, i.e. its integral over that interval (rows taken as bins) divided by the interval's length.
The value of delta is -0.15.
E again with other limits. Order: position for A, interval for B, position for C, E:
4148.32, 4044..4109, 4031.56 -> 28.9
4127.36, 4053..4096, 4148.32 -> 27.6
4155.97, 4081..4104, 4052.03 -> 26.8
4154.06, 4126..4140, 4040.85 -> 25.4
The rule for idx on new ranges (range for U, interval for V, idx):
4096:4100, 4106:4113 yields 6.33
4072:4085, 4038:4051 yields 6.32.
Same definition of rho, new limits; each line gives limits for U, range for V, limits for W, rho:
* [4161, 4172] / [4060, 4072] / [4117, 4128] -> 0.38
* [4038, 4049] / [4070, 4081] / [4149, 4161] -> 0.61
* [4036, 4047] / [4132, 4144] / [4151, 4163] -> 0.57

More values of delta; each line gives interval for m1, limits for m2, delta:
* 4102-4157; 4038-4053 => 0.26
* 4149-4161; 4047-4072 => -0.31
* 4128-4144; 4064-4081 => -0.22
